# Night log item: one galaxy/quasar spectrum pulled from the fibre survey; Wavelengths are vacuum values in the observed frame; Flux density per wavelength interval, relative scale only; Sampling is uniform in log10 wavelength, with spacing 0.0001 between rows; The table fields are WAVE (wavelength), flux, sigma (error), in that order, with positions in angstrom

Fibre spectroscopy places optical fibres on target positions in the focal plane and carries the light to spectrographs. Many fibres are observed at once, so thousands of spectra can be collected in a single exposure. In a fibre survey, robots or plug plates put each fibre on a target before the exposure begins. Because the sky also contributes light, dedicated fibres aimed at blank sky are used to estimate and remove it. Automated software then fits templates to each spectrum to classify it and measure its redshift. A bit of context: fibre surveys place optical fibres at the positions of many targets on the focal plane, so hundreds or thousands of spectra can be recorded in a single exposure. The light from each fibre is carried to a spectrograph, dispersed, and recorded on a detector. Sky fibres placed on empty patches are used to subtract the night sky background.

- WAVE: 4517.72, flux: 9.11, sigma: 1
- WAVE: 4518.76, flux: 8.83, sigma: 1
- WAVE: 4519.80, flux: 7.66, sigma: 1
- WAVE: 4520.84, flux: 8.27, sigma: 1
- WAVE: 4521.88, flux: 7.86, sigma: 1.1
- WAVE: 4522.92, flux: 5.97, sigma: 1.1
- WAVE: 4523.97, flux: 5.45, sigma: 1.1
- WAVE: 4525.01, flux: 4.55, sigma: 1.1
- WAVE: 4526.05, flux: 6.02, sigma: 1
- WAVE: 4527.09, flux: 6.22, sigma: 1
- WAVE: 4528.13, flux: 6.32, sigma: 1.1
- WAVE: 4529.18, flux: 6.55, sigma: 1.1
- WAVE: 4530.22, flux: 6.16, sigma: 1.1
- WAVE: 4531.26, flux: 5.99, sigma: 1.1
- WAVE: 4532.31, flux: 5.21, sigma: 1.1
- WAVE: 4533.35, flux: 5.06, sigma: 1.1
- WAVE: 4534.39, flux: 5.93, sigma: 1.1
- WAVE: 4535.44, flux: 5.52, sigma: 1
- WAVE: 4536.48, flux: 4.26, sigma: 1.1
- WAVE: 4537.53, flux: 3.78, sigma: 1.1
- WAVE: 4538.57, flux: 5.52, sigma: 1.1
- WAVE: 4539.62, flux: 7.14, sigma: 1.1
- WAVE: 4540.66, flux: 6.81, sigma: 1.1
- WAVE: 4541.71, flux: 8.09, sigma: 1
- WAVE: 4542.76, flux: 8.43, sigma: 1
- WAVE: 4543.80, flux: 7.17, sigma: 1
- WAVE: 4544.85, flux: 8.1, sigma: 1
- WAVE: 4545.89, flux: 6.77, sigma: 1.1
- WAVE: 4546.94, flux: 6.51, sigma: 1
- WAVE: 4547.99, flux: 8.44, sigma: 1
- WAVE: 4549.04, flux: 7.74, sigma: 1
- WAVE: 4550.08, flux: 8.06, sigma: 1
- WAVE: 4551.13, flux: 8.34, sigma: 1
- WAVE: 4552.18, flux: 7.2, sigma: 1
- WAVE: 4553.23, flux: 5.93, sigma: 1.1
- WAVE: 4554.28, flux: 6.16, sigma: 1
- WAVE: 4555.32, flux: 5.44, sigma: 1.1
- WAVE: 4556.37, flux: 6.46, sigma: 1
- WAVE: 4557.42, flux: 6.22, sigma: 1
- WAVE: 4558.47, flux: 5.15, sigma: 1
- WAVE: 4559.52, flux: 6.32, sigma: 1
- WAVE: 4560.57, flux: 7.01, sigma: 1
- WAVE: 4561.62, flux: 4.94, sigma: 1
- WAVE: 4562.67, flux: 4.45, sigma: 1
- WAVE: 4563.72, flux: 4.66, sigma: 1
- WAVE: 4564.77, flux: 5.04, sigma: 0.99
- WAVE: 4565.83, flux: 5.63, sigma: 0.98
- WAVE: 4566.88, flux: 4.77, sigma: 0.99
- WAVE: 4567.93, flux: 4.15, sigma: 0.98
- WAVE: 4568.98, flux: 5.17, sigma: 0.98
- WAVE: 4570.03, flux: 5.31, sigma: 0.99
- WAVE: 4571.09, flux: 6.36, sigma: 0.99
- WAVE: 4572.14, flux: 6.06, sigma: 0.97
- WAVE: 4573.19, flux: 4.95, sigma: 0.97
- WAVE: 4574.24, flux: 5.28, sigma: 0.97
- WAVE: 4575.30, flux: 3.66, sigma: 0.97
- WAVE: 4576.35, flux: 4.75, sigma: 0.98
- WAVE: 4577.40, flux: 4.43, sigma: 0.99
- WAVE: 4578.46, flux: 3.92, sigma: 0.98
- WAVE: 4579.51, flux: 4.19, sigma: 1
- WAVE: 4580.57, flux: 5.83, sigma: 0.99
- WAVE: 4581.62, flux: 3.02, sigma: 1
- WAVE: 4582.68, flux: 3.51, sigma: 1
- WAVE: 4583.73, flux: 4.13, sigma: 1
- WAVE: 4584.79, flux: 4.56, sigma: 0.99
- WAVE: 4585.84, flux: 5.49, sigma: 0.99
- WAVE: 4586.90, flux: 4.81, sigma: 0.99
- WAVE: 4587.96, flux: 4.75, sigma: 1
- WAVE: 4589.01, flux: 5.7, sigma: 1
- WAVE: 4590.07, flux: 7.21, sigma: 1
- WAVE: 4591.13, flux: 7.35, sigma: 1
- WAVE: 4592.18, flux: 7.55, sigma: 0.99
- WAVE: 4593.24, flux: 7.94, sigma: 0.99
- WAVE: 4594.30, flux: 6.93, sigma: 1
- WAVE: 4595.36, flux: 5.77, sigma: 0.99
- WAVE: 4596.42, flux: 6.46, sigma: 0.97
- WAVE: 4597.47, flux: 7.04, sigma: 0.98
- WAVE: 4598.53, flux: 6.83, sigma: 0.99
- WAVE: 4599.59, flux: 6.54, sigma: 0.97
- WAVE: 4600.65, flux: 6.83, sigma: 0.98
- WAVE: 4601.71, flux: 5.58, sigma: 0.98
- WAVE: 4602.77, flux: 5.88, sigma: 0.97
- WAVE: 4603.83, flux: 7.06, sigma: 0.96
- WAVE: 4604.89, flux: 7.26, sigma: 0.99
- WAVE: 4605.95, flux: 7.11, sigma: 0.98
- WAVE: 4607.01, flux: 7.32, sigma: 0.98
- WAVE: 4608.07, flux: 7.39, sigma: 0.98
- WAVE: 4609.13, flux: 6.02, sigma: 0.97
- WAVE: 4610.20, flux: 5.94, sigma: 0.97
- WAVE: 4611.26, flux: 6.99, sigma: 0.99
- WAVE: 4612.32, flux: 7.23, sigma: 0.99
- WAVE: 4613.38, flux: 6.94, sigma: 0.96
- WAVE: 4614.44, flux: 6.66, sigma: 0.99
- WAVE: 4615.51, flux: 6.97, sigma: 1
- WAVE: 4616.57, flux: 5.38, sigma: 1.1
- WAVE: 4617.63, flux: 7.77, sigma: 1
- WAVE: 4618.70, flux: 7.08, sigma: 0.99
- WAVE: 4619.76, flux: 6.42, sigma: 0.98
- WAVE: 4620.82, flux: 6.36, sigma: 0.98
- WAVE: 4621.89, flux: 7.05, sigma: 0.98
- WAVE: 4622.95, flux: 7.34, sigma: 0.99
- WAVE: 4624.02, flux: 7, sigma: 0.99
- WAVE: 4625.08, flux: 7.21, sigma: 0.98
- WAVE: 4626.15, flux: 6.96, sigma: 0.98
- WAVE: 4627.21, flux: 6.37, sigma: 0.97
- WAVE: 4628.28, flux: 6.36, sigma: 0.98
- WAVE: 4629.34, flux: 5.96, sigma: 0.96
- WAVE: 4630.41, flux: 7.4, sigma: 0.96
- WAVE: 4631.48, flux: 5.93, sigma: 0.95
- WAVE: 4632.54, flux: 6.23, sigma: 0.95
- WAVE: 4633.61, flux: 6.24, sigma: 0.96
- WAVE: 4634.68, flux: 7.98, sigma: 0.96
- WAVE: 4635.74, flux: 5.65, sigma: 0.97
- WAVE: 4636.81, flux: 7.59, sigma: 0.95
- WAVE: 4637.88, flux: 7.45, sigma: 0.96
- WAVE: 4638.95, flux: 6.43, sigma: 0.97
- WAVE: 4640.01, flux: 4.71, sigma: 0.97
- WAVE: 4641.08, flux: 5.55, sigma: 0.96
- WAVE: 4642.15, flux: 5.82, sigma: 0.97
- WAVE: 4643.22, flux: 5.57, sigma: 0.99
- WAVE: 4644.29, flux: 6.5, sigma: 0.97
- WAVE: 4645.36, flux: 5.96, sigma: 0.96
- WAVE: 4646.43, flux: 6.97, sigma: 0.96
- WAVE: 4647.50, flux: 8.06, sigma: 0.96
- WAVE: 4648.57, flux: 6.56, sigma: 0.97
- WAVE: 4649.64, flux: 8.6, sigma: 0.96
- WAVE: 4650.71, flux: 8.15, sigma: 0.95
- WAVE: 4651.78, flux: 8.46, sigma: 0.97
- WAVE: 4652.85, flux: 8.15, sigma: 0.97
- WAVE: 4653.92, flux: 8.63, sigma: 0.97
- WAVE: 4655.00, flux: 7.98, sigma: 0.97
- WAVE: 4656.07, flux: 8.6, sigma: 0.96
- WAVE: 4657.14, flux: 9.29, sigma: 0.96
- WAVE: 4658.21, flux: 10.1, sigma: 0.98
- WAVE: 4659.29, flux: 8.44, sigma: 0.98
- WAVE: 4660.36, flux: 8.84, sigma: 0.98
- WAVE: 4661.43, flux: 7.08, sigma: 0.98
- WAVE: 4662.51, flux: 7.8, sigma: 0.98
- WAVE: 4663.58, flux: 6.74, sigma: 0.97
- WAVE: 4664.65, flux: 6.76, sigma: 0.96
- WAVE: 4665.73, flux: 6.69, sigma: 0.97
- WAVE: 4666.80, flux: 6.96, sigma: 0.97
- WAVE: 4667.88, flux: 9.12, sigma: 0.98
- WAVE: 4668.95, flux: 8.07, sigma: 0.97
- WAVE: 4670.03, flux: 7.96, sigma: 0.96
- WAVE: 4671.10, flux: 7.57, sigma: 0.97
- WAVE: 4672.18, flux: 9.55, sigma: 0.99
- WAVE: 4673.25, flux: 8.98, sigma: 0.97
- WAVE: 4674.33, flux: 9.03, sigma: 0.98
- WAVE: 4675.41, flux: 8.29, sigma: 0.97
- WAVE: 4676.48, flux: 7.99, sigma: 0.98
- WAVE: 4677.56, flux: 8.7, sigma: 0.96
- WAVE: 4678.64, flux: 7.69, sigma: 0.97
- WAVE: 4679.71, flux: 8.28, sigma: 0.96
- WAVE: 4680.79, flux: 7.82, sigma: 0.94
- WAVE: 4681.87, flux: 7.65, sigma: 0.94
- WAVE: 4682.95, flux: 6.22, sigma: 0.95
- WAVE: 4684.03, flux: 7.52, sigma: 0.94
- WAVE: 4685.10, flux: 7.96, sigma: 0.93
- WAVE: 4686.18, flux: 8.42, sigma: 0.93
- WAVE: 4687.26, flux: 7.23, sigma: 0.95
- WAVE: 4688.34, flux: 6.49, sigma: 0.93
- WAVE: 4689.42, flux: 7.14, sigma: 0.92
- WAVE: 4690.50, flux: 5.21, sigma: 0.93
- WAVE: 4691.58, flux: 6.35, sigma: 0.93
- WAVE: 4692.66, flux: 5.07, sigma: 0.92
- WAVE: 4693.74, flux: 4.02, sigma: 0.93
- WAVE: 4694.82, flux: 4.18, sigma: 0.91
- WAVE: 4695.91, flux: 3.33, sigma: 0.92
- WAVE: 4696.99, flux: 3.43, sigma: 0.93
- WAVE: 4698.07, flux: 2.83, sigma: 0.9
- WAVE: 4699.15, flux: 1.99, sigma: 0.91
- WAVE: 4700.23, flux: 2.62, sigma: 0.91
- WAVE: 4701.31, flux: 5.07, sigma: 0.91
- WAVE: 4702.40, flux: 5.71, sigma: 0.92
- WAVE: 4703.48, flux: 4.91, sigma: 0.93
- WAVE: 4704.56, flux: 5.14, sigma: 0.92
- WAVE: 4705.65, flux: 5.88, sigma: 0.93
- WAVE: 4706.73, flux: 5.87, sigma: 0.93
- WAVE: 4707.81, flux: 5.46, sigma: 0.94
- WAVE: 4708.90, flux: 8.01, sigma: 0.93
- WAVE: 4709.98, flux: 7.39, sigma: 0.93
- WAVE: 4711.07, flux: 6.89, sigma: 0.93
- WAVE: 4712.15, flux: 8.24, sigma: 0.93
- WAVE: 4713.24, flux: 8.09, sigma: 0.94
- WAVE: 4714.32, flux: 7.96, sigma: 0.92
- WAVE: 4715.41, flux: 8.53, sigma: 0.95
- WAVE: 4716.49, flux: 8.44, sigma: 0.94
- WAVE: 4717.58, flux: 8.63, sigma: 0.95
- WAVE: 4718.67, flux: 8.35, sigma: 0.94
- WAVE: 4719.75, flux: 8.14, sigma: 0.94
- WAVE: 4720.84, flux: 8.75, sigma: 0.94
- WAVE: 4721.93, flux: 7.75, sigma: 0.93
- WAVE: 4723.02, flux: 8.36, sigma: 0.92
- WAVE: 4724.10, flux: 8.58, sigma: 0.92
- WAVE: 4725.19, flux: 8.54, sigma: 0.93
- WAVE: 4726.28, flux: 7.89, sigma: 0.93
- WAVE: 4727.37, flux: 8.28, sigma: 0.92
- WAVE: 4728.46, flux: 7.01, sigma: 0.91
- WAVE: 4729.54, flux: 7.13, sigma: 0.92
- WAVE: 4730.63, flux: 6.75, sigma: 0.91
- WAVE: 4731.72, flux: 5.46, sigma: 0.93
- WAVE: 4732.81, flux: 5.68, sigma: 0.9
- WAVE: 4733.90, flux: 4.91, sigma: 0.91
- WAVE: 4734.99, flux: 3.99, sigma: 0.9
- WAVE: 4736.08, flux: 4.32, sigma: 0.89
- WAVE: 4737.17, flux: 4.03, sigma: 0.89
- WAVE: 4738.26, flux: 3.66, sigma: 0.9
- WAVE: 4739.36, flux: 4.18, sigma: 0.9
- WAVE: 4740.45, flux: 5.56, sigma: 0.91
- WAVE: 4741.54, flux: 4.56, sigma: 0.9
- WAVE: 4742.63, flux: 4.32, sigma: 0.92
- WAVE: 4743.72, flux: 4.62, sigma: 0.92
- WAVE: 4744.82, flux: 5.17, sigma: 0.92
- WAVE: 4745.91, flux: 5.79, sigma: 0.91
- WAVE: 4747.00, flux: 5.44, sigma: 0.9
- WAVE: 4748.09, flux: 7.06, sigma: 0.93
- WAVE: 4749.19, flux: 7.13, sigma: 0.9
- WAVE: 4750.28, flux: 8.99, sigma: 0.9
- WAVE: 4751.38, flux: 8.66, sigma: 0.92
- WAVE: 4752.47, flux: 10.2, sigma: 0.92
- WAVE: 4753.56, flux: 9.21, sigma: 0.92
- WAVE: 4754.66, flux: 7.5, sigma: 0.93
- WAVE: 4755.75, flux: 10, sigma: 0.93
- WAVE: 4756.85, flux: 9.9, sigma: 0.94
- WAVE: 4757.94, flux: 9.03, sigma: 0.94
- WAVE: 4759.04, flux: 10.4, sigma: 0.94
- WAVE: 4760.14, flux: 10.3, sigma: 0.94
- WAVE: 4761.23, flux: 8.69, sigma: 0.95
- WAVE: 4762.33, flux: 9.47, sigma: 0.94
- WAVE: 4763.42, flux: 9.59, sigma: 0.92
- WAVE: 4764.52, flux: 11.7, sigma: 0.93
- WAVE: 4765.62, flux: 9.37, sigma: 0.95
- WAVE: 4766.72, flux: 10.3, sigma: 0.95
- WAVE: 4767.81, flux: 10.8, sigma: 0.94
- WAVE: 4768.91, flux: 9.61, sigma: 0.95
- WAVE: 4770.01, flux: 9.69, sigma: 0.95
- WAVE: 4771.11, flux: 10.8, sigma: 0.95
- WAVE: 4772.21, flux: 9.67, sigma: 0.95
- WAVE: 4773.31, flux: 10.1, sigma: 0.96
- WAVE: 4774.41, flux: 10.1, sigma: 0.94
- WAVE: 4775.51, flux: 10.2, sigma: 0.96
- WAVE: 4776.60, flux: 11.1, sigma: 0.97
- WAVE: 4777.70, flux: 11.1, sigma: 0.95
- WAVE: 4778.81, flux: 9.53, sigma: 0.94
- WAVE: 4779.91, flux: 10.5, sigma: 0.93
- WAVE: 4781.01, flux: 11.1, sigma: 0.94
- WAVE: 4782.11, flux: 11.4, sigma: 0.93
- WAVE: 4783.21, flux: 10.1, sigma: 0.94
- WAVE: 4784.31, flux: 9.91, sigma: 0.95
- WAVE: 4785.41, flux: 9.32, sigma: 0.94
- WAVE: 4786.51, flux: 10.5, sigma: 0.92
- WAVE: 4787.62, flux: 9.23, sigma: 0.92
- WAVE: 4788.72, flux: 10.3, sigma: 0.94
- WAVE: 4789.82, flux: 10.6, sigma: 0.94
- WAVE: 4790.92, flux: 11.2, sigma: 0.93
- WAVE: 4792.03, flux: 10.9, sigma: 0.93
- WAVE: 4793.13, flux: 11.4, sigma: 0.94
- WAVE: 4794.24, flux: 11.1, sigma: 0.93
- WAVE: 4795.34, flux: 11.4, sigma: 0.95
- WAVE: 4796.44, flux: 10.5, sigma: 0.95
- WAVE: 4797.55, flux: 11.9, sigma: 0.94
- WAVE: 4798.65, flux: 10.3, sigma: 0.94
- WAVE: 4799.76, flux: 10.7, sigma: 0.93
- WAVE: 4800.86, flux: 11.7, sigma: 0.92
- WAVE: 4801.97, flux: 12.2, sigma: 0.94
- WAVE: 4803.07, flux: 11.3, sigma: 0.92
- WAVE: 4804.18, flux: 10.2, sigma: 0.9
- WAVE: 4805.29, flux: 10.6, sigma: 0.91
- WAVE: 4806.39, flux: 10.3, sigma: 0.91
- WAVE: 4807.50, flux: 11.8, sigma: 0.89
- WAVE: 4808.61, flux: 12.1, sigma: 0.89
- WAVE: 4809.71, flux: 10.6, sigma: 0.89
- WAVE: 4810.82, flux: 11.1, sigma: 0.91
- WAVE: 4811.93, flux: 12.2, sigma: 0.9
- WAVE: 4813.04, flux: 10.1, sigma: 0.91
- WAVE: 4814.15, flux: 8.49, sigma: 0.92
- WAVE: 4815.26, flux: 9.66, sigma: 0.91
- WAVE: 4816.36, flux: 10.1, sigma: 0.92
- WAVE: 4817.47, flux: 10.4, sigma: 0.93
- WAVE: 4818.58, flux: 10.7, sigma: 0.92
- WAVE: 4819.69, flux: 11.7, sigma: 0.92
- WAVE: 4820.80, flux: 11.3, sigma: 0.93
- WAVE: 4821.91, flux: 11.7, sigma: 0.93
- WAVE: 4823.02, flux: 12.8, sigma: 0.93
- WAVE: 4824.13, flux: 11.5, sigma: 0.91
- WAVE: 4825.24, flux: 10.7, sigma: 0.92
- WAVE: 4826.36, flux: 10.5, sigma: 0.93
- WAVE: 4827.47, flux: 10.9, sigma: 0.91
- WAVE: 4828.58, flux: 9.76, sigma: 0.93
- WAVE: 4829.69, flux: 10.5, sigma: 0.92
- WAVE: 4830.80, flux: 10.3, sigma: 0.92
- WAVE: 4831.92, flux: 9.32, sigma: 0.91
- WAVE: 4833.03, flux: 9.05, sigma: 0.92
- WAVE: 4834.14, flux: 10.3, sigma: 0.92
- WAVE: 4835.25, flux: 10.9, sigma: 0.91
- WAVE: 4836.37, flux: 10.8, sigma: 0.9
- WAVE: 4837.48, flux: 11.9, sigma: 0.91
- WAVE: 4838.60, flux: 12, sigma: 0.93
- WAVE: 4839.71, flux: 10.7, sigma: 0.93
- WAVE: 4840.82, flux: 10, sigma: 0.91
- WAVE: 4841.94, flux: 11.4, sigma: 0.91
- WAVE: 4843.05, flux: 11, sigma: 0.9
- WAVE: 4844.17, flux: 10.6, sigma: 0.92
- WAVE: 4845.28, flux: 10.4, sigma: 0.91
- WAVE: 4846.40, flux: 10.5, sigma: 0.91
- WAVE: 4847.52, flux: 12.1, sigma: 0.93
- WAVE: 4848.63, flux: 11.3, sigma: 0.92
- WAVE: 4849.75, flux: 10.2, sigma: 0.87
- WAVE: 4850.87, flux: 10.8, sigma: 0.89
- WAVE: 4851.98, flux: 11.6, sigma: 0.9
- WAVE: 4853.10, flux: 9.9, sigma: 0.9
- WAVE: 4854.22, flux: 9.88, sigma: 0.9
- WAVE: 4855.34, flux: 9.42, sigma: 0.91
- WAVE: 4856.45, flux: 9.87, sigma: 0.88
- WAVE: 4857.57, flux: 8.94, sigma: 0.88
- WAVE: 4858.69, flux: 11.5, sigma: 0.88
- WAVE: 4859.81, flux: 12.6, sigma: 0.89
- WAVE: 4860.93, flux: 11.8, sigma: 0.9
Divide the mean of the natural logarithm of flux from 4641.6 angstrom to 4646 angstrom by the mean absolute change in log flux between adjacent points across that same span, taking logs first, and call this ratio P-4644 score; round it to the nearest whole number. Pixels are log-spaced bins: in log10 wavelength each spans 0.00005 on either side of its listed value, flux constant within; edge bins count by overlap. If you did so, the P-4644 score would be 19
